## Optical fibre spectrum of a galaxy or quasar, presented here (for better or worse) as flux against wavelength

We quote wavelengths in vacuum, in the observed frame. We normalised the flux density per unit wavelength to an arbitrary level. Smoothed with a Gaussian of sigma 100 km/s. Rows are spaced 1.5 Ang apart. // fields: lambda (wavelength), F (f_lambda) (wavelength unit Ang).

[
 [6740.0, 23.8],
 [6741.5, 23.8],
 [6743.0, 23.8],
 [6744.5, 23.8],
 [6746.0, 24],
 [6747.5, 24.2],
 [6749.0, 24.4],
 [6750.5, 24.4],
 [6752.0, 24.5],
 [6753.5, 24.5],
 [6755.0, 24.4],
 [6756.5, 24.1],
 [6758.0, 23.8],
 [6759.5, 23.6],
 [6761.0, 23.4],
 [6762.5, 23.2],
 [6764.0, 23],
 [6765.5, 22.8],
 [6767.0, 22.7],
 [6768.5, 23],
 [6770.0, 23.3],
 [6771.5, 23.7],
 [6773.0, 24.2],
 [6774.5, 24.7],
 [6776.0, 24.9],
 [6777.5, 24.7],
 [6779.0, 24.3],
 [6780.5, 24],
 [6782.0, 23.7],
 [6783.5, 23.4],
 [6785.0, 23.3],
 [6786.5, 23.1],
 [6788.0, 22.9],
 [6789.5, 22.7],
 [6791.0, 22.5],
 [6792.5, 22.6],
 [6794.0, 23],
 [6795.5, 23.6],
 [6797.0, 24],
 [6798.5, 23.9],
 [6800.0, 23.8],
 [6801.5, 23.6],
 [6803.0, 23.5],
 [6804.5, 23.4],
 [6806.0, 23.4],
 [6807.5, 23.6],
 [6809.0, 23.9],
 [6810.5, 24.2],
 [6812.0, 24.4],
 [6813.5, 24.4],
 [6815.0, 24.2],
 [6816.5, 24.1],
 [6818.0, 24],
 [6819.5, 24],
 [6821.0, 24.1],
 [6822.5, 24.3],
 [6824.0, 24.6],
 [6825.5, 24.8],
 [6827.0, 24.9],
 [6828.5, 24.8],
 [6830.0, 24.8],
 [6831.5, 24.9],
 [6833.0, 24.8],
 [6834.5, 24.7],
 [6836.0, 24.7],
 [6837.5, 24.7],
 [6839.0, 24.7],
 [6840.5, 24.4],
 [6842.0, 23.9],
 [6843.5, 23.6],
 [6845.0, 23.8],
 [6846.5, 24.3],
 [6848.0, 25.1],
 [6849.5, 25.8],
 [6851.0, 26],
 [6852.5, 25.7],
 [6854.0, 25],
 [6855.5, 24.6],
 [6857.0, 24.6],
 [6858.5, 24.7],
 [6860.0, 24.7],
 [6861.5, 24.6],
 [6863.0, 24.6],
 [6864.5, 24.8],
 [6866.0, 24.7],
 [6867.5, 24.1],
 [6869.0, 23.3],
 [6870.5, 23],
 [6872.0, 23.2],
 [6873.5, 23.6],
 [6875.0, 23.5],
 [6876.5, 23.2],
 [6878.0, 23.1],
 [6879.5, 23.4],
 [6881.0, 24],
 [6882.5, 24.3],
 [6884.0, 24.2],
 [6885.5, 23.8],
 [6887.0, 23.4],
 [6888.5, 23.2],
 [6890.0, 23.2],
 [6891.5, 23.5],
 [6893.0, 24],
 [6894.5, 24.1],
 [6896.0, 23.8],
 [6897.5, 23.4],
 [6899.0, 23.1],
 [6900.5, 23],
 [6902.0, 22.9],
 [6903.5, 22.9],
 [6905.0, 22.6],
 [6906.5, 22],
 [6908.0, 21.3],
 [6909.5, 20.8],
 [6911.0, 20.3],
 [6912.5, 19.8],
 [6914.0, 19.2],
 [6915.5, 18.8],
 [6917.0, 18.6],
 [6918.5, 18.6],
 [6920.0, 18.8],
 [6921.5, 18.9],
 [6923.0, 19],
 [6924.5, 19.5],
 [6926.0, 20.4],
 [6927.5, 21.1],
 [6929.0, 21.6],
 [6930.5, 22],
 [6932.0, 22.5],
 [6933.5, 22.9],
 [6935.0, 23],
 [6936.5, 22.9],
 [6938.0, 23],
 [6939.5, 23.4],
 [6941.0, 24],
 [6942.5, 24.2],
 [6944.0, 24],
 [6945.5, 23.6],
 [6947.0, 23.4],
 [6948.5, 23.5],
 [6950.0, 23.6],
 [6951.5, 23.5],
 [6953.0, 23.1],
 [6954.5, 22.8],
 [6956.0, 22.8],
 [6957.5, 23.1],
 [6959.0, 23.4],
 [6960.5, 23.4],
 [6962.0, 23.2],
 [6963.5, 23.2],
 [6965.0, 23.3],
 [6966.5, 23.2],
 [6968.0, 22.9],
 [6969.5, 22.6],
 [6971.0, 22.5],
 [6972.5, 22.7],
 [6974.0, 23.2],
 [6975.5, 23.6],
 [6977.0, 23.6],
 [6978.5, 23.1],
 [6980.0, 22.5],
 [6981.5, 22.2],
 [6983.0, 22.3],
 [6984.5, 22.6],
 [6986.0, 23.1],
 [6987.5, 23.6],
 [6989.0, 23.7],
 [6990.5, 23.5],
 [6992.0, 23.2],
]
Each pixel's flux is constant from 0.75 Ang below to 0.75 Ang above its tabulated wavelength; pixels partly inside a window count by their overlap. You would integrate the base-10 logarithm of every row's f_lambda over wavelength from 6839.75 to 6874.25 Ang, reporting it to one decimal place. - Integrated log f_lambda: 47.9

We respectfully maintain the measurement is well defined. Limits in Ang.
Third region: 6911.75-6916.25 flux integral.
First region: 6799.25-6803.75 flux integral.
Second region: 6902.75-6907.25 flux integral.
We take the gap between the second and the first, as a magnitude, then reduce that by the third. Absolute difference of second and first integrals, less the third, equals -82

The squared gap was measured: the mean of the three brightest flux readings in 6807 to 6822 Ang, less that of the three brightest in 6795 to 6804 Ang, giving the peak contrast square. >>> 0.2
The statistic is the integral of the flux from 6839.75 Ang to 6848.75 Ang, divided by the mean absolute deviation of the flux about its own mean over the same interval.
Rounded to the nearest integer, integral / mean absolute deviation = 522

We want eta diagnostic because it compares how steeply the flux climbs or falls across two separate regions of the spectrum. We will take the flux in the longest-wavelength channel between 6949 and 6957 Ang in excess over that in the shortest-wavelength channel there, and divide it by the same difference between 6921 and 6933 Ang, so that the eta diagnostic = -0.2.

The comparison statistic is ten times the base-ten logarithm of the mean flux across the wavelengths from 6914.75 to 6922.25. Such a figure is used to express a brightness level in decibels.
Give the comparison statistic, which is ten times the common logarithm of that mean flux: 12.7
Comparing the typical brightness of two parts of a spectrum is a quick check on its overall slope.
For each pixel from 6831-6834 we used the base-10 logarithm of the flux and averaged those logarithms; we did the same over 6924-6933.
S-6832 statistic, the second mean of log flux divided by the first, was 0.95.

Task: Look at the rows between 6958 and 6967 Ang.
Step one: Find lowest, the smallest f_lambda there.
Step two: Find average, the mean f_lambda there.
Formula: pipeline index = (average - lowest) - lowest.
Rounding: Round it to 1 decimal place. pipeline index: -23.1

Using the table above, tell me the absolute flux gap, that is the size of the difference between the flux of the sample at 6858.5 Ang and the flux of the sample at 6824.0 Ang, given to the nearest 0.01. 0.10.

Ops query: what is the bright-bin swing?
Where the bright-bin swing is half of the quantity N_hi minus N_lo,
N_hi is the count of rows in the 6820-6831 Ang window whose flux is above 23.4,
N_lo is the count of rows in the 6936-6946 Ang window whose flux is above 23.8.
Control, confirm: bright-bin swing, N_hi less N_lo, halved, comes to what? 2.0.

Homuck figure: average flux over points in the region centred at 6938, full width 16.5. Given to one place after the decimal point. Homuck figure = 23.2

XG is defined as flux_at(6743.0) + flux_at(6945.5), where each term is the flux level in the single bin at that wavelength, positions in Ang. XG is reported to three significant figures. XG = 47.4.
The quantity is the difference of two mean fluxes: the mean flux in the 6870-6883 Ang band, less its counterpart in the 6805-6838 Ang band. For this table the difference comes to -0.90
